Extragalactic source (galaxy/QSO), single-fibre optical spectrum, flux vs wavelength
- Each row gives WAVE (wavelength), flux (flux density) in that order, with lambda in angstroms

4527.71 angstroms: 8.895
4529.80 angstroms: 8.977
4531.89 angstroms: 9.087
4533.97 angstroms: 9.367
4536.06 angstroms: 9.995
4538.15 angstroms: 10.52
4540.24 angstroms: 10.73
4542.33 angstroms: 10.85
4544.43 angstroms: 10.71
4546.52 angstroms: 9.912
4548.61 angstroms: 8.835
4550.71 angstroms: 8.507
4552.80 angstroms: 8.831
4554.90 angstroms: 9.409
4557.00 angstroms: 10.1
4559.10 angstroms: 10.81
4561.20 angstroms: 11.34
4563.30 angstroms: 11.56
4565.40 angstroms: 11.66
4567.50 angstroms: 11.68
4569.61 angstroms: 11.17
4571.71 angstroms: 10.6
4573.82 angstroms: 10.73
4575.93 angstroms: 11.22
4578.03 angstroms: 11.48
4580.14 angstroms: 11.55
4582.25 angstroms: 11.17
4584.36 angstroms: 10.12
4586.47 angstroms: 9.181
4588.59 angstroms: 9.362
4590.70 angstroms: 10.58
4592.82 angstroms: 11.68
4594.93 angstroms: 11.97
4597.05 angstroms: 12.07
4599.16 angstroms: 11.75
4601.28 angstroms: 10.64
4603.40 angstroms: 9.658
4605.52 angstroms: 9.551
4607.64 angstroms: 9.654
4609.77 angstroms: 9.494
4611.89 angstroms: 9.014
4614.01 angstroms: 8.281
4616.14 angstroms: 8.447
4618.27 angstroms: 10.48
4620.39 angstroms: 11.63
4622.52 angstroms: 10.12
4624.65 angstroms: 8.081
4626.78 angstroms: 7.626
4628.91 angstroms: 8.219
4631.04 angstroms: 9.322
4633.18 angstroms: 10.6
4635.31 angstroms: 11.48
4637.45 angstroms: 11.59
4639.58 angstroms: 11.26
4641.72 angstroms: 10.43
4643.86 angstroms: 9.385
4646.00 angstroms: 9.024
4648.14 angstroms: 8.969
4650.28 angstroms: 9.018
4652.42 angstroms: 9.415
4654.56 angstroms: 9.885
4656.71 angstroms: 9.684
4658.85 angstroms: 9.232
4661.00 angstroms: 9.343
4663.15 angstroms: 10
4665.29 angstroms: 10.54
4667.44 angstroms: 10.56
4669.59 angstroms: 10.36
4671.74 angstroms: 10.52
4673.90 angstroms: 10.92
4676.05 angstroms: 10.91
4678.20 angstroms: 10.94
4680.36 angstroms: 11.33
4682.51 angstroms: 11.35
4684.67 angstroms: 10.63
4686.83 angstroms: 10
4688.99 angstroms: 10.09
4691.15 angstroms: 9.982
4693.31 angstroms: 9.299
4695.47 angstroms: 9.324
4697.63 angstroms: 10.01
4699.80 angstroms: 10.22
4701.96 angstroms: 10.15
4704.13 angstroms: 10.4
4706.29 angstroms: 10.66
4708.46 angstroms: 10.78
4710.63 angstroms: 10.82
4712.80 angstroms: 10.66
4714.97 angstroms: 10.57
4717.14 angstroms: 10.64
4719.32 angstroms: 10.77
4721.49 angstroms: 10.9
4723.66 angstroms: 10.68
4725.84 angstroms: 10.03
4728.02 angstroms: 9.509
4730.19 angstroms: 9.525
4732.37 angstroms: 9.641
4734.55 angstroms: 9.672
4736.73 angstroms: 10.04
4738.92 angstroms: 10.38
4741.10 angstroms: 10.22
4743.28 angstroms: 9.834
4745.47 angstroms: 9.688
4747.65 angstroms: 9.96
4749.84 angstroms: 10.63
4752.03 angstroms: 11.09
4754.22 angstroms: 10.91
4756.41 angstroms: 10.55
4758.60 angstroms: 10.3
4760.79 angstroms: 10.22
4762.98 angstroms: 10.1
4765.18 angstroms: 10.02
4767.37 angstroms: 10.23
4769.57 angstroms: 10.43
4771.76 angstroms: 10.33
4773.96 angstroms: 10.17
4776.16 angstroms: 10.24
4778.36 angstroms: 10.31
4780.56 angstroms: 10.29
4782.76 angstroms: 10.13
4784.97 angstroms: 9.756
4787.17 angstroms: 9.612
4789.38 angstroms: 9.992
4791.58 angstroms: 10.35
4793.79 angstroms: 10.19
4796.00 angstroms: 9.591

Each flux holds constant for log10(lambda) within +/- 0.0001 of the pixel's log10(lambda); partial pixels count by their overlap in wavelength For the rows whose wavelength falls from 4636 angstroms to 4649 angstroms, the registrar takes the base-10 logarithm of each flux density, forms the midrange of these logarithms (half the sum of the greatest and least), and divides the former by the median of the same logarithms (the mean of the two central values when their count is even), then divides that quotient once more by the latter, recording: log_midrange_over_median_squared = 1.02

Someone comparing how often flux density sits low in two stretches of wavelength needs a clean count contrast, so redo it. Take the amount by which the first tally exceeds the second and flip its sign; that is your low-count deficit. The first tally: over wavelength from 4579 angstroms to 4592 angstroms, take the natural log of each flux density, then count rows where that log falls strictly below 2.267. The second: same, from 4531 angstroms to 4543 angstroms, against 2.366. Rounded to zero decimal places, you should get 2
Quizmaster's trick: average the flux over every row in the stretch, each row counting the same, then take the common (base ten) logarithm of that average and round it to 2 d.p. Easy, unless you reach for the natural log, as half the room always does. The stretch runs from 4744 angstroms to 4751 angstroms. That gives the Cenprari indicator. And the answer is 1.00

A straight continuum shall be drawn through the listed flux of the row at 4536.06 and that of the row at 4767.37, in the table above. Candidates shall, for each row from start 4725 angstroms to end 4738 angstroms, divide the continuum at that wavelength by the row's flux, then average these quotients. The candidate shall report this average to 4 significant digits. 1.047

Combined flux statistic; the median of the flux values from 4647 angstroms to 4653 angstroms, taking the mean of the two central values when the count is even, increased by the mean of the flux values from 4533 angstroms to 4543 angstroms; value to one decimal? 19.3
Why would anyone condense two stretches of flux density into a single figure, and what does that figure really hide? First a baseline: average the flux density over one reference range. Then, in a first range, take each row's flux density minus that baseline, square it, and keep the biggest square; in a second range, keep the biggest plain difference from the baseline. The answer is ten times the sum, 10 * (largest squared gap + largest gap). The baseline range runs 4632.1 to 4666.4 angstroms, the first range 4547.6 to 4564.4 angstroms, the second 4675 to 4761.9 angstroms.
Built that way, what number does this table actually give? 38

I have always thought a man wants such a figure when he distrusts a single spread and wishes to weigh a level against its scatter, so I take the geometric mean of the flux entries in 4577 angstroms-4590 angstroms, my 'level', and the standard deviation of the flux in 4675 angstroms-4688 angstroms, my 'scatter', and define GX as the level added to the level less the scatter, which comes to 20.4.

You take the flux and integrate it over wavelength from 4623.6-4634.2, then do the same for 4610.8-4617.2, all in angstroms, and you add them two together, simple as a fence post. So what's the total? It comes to 148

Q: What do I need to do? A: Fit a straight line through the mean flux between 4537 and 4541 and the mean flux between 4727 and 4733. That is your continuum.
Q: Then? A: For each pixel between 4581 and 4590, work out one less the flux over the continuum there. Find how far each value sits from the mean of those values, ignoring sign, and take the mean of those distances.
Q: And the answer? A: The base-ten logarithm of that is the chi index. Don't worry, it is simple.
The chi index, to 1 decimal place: -1.2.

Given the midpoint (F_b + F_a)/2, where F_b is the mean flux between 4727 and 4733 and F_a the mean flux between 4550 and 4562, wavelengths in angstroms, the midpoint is 9.7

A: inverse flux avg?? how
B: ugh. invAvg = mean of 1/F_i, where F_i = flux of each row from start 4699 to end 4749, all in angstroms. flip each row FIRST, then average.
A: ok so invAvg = 0.098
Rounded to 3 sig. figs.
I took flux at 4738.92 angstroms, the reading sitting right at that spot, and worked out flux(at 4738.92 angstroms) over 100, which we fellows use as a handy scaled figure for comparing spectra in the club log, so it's 0.104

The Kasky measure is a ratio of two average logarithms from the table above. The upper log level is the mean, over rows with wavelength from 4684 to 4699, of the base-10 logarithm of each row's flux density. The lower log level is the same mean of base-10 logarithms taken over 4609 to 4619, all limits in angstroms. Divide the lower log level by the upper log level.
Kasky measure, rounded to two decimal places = 0.96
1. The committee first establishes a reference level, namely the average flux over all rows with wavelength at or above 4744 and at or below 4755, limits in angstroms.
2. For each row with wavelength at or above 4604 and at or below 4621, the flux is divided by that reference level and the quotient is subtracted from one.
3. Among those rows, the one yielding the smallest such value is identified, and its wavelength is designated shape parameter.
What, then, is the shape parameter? 4620.39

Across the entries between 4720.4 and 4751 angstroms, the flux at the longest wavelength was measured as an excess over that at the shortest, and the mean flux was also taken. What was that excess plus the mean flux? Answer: 9.8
